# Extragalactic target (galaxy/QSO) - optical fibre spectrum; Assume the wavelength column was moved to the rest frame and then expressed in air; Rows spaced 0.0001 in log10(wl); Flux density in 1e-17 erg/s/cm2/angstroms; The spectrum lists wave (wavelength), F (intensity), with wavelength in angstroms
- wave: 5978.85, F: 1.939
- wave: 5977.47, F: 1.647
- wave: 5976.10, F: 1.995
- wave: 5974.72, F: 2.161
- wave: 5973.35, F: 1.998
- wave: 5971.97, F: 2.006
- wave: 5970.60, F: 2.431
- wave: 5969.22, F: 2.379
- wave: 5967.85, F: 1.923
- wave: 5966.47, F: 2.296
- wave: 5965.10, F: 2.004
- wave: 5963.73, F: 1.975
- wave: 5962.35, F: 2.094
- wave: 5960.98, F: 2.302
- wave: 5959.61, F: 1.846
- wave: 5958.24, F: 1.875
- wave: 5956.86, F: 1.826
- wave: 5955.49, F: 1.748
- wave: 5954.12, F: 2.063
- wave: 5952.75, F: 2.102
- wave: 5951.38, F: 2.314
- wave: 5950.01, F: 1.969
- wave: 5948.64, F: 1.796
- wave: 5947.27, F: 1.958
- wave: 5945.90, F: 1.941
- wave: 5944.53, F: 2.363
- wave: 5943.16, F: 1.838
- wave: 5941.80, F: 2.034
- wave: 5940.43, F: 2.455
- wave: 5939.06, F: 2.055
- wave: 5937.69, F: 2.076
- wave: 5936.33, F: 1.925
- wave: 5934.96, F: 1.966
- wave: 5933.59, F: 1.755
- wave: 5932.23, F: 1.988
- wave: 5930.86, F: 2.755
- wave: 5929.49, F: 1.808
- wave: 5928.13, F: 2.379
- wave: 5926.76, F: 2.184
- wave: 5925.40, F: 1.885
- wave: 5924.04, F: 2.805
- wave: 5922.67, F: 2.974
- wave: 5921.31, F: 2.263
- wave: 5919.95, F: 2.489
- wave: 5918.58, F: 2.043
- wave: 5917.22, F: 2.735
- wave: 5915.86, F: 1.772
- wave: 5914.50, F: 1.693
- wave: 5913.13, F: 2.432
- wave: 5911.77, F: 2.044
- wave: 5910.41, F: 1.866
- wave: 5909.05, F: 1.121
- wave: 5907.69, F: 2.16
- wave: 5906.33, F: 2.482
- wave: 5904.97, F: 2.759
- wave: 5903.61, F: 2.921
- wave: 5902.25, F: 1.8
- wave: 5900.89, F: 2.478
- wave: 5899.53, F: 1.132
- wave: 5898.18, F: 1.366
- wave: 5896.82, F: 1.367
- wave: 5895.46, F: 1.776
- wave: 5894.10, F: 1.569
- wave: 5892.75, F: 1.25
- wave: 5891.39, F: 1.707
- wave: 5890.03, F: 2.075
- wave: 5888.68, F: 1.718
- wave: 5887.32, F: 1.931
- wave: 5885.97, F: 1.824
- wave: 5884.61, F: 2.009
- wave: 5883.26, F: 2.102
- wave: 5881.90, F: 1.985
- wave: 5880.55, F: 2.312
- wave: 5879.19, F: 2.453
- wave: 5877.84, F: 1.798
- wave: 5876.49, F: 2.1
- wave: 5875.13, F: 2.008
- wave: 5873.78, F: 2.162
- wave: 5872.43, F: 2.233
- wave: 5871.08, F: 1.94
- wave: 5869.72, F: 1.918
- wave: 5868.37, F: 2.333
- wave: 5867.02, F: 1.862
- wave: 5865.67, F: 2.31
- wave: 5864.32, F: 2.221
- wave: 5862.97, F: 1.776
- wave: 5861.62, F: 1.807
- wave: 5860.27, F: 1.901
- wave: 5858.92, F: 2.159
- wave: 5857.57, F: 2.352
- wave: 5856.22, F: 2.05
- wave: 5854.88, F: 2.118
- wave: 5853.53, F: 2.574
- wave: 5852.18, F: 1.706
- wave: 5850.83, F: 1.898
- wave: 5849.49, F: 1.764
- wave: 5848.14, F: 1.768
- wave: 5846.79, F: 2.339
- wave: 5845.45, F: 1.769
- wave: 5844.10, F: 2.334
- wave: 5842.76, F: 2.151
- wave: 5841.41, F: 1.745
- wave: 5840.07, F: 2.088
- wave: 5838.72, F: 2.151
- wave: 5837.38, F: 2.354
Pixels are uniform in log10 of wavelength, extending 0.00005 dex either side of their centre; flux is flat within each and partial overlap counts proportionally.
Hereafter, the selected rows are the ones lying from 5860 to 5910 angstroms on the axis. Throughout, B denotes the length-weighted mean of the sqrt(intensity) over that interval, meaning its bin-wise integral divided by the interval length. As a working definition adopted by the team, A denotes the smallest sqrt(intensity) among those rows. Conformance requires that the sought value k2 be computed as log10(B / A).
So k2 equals 0.119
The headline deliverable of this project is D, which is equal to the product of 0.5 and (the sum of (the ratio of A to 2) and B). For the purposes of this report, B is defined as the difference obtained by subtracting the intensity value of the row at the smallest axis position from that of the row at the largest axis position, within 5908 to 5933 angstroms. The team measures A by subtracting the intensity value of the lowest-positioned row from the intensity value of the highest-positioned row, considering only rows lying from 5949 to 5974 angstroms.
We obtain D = 0.44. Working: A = 0.03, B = 0.9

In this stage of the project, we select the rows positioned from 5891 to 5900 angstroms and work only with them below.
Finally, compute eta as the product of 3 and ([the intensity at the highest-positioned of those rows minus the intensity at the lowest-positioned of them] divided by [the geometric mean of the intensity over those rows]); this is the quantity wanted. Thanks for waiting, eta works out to -1.20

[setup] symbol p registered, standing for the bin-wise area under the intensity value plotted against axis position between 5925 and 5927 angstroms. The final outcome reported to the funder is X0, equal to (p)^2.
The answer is 16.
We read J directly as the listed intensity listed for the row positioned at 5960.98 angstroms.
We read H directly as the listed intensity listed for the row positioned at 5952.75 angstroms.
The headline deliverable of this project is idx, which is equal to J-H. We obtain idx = 0.20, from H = 2.102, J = 2.302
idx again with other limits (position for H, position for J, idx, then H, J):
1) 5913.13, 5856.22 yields -0.38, 2.432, 2.05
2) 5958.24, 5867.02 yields -0.01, 1.875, 1.862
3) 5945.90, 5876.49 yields 0.16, 1.941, 2.1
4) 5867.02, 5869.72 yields 0.06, 1.862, 1.918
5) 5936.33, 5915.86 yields -0.15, 1.925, 1.772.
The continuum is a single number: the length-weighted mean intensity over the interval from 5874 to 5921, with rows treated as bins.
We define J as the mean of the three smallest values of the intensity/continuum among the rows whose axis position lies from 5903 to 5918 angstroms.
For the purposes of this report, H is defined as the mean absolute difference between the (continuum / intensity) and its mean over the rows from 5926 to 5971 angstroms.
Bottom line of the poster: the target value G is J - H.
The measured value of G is 0.69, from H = 0.086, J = 0.77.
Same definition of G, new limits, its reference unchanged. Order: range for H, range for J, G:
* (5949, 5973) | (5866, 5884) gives 0.86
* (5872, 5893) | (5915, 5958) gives 0.77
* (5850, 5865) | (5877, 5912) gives 0.49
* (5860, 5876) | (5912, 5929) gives 0.82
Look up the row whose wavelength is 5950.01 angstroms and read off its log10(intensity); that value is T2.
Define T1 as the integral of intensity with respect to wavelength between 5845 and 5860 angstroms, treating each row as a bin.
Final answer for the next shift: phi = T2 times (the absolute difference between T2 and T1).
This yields 9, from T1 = 31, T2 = 0.29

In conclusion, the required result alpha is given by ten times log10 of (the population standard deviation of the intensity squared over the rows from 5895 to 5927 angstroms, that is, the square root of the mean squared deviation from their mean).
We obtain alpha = 3.5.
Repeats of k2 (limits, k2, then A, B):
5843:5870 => 0.039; 1.306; 1.43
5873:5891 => 0.036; 1.311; 1.42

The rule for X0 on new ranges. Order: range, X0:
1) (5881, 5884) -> 38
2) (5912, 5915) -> 39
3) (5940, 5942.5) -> 31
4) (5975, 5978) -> 32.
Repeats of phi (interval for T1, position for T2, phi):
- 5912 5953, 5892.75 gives 9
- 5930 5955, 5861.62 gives 13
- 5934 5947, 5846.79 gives 10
